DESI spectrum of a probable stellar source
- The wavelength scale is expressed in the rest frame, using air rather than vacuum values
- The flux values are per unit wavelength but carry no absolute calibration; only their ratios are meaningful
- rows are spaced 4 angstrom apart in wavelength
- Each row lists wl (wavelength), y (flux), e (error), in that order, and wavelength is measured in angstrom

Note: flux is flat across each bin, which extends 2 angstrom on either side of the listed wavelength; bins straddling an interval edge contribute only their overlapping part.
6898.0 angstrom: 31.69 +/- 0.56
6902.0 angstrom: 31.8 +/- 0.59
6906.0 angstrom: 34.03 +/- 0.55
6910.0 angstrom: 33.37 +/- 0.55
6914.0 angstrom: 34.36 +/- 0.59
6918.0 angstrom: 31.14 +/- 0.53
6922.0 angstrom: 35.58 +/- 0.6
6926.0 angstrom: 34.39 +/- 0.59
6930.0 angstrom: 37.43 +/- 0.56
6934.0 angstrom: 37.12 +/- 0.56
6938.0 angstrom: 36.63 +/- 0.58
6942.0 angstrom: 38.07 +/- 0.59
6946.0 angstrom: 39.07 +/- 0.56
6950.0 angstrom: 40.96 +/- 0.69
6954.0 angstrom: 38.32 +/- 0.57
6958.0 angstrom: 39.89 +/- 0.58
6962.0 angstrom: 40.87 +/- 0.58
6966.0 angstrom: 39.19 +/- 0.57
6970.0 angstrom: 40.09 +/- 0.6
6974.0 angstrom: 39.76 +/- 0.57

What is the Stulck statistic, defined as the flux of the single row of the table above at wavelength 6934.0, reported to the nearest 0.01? 37.12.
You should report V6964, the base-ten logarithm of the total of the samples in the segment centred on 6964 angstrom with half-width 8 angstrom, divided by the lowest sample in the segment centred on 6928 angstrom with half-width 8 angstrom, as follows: 0.67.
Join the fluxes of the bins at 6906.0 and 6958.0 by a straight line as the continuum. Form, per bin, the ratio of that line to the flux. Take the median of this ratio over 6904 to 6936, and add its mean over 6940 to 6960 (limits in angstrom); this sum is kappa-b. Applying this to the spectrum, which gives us 2.01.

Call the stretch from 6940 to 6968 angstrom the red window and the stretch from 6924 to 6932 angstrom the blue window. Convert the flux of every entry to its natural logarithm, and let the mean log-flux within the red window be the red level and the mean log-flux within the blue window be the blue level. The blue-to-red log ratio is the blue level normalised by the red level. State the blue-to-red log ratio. 0.974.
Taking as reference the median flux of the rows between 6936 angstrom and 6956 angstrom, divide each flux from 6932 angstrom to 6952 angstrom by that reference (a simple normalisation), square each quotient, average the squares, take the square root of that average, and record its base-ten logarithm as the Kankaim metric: 0.00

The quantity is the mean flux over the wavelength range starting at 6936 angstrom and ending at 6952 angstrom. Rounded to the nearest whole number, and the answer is 39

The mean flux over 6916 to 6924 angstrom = 33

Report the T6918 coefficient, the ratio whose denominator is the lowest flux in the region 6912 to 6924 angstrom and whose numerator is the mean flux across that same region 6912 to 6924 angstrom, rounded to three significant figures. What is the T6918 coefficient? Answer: 1.08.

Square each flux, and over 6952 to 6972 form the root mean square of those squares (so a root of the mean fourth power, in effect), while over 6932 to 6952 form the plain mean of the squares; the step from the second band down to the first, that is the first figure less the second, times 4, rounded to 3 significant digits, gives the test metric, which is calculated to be 406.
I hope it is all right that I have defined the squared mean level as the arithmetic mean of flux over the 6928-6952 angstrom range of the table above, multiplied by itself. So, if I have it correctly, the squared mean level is 1460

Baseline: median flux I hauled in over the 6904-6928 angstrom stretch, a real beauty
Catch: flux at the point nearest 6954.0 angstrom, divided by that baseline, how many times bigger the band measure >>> 1.12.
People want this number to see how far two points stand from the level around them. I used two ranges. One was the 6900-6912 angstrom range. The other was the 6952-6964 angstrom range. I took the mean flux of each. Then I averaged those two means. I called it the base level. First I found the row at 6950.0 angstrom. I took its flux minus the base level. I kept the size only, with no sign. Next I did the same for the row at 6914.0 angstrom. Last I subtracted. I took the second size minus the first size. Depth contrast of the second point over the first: -3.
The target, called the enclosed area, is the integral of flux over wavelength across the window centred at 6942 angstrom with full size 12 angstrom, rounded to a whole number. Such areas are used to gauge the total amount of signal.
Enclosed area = 455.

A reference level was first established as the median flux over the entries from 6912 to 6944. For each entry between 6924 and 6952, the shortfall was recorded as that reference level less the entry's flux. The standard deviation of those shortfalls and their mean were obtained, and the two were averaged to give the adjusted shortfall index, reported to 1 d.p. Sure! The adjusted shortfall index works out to 0.2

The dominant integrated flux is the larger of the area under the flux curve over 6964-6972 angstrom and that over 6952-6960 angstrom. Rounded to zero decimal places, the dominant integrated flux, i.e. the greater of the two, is 317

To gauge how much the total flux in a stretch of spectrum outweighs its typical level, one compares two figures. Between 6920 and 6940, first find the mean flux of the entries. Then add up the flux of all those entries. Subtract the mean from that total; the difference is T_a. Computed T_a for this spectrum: 145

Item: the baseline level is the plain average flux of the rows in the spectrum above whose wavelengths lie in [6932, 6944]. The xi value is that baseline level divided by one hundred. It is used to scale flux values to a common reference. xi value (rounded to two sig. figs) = 0.37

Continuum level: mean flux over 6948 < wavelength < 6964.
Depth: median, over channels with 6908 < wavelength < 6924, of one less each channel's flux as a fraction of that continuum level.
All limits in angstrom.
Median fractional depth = 0.15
